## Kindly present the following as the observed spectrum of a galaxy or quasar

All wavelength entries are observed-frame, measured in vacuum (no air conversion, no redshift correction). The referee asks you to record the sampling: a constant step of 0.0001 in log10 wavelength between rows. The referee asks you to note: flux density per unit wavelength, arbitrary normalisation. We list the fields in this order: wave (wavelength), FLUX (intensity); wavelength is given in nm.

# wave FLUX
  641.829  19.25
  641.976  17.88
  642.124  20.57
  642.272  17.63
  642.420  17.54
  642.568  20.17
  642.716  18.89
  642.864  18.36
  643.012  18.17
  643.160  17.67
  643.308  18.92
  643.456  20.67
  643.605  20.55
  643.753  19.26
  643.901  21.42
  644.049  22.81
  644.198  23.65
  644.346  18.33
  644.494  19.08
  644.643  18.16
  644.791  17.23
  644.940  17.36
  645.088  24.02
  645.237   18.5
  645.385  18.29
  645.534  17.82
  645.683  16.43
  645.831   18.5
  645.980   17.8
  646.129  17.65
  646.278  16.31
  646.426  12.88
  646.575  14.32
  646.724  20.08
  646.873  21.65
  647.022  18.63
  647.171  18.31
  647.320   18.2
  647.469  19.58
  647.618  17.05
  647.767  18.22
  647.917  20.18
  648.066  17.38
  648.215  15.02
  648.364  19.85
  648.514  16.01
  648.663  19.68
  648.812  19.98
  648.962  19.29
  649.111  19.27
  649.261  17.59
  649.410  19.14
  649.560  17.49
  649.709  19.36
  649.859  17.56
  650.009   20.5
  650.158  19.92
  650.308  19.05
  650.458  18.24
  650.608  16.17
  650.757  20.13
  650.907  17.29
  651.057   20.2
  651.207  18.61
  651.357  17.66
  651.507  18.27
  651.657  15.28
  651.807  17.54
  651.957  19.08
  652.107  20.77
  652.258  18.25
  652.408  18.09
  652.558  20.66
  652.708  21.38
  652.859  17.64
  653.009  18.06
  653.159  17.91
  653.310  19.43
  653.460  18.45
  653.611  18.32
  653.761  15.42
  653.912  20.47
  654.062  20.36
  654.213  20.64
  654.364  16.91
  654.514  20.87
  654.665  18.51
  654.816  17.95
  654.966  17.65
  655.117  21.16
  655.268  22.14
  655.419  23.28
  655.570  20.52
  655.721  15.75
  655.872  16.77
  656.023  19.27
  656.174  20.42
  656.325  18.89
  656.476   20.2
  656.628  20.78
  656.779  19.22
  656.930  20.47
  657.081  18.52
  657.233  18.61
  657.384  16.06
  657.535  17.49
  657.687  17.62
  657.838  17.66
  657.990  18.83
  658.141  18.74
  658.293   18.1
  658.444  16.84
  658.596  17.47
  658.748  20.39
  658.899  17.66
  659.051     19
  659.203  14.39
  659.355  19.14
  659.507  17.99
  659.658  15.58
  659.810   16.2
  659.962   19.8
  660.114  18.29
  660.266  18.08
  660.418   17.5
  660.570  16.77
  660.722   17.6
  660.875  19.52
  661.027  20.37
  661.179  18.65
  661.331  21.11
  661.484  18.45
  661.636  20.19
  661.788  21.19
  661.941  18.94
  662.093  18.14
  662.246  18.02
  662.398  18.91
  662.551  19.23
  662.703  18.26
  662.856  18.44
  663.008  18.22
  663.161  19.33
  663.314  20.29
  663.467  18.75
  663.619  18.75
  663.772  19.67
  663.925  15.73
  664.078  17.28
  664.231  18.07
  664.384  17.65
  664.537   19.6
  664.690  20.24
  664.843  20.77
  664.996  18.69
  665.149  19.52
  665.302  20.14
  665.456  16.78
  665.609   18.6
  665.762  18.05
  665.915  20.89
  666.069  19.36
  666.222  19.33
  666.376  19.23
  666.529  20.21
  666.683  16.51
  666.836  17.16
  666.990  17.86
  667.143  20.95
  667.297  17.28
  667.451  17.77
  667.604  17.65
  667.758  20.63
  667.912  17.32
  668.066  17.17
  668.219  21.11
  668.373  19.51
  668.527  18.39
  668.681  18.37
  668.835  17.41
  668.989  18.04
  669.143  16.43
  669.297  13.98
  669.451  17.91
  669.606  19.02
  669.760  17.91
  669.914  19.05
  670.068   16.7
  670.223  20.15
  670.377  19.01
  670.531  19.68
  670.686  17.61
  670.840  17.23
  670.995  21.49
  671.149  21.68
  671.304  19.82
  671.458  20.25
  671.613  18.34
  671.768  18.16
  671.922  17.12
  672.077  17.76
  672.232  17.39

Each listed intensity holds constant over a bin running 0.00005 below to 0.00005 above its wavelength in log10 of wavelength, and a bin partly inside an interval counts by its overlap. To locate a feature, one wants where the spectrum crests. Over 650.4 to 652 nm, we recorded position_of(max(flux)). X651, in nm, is 651.057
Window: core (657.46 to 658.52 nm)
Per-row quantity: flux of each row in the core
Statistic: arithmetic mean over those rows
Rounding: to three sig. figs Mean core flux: 17.9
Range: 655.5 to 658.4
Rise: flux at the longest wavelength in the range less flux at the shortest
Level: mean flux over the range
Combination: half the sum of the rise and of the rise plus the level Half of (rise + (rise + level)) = 6.9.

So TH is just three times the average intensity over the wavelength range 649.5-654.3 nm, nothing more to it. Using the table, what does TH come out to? 56.1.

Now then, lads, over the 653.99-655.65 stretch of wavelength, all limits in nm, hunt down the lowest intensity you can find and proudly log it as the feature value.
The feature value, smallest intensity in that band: 16.91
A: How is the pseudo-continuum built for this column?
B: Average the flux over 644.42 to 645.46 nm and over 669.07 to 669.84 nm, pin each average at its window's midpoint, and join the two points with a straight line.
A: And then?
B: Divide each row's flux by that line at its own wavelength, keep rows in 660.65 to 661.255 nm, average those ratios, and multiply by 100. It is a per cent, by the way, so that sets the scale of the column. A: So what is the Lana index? 107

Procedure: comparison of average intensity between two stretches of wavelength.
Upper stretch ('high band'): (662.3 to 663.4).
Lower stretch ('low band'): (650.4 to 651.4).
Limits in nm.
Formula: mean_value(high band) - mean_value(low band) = 0.6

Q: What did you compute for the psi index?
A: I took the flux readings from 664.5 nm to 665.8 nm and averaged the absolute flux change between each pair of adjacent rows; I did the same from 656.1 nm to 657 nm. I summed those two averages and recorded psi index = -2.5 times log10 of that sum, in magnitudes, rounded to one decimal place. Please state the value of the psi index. -1.0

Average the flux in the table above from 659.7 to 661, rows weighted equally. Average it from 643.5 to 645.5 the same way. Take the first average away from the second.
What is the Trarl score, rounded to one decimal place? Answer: 1.9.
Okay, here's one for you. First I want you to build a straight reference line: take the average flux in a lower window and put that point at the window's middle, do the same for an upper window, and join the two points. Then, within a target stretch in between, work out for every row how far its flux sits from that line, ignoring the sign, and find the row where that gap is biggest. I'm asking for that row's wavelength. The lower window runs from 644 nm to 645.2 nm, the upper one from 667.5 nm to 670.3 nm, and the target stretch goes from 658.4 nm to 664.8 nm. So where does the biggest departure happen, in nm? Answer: 659.203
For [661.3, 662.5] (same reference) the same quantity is 661.788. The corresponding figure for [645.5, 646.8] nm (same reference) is 646.426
